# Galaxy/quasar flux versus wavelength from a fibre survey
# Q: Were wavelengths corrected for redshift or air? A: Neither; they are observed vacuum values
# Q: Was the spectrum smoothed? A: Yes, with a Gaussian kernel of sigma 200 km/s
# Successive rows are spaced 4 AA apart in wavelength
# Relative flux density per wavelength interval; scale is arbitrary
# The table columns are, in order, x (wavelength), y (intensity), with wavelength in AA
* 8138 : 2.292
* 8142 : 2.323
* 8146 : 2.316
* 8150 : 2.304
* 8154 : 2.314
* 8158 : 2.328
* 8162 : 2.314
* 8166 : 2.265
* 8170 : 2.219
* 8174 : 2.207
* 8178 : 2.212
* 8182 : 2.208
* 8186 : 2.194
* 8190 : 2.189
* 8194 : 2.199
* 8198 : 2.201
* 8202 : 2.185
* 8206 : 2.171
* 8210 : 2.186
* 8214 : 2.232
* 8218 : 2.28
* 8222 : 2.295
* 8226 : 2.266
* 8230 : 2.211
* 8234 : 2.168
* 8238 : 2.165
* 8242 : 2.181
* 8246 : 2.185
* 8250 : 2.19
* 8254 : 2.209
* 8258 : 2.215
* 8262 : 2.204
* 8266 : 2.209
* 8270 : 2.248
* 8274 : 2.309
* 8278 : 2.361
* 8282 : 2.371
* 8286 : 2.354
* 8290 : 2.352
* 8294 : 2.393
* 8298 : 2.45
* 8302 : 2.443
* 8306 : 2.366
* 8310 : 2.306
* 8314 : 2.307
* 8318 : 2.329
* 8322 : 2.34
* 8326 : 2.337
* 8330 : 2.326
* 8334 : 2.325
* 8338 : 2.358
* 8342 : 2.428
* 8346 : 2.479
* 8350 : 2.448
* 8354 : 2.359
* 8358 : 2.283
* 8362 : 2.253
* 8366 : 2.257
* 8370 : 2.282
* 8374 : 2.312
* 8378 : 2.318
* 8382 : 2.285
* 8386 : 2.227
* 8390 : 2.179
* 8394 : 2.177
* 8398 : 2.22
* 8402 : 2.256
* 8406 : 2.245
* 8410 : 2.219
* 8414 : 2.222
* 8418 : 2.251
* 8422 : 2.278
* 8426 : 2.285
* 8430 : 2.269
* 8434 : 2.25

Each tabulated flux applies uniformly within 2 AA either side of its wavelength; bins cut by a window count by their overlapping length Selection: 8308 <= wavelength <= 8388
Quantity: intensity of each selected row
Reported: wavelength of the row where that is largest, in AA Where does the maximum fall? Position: 8346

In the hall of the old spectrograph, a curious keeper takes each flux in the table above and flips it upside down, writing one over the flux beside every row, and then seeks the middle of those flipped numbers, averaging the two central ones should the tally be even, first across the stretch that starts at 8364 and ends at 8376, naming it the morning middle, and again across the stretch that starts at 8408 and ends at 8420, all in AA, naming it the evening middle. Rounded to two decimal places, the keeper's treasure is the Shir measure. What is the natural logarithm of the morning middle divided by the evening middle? -0.03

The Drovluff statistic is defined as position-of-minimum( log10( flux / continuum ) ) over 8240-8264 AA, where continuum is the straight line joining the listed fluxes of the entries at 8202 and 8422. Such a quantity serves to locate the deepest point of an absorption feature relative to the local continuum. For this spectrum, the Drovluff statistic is 8242 AA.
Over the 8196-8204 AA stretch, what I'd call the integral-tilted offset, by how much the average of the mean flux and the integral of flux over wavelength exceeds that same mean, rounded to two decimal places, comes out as 7.68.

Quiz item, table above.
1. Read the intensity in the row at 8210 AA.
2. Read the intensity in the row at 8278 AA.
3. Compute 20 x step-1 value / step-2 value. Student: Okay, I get 18.5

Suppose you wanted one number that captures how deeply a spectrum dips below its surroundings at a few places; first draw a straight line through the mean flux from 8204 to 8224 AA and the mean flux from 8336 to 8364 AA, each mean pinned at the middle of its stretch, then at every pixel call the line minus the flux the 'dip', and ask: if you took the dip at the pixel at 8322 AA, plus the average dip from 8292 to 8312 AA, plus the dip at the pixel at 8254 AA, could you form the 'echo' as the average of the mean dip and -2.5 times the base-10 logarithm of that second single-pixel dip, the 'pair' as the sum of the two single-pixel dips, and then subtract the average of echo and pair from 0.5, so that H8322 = -0.26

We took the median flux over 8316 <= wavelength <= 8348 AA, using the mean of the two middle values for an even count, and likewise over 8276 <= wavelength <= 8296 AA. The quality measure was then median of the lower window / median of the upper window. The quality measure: 1.01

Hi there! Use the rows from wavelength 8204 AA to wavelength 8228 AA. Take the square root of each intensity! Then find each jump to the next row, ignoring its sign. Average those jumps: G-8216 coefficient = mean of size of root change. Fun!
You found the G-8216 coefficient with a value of 0.010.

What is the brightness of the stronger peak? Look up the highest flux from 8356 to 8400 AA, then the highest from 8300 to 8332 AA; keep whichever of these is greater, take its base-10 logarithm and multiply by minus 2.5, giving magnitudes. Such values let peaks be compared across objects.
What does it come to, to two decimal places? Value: -0.97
